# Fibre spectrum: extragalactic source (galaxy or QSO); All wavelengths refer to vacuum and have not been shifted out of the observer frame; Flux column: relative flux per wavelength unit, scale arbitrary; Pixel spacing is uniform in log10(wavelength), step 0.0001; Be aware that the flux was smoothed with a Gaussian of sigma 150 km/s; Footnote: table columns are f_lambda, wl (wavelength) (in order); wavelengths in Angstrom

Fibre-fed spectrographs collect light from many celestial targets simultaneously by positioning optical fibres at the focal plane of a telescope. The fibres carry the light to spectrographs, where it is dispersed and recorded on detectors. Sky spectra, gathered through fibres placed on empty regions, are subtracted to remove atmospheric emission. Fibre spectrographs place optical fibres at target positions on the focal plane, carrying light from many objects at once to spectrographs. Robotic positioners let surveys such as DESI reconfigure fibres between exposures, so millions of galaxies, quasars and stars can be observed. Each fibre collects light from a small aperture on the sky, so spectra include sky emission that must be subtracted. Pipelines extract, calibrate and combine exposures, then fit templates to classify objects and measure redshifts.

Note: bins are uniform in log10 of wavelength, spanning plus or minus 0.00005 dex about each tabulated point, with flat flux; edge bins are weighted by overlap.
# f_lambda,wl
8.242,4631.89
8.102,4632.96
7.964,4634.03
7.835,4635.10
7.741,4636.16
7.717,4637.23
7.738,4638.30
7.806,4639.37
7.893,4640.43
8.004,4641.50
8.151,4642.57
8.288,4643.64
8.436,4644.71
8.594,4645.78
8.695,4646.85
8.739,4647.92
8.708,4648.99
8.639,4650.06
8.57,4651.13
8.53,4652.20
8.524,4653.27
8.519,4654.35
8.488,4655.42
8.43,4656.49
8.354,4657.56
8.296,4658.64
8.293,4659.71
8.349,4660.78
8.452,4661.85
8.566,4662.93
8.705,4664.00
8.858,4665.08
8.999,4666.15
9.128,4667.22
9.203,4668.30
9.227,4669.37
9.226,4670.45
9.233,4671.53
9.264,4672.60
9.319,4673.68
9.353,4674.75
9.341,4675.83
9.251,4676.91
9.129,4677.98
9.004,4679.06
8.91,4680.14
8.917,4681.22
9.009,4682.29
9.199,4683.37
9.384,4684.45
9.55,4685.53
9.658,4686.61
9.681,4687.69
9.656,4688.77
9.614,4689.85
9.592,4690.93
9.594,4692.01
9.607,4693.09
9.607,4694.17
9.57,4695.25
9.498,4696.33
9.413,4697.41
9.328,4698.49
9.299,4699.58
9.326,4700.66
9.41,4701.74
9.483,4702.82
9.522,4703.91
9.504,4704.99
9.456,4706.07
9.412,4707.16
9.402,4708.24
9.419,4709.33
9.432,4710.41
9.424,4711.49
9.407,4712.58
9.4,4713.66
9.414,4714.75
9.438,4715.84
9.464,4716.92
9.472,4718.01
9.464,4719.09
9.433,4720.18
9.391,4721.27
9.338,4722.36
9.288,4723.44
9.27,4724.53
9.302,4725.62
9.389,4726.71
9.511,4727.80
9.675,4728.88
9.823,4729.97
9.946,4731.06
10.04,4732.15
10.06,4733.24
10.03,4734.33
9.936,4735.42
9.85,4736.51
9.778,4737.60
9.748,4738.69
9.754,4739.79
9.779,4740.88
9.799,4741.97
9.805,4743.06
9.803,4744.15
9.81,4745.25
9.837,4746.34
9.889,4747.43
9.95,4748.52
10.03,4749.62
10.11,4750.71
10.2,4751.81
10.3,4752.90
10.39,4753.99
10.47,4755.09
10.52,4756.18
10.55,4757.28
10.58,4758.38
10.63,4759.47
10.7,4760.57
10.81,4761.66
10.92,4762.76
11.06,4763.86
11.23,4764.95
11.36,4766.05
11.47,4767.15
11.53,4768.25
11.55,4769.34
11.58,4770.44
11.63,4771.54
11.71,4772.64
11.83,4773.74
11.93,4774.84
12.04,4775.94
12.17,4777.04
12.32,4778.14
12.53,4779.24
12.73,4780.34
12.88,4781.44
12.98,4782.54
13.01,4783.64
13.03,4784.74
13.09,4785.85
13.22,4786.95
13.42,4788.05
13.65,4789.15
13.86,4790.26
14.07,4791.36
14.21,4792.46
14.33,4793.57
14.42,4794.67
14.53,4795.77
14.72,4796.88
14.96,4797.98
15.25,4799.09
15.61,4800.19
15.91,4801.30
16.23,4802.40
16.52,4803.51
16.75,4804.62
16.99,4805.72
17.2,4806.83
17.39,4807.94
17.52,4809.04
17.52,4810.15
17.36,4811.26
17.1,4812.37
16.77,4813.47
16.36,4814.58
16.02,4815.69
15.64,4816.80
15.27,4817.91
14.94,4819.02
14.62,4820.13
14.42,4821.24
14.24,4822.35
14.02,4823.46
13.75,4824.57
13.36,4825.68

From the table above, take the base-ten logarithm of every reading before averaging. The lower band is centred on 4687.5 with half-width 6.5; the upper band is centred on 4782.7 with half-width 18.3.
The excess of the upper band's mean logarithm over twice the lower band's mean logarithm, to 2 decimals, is -0.84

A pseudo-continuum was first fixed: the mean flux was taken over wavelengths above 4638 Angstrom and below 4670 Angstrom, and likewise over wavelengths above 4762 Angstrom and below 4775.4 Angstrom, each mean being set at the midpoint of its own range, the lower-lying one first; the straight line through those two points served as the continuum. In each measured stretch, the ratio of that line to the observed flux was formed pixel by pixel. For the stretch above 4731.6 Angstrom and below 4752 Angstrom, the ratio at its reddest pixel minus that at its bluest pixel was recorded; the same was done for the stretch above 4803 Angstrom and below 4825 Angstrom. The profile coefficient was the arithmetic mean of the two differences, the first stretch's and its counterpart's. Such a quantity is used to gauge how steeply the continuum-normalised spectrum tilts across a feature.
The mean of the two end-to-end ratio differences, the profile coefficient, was 0.11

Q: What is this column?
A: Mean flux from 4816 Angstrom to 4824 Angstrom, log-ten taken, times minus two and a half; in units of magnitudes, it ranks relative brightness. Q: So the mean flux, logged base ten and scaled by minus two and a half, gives -2.92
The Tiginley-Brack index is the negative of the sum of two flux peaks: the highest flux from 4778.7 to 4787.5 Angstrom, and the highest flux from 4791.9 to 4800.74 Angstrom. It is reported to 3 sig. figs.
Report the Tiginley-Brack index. -28.8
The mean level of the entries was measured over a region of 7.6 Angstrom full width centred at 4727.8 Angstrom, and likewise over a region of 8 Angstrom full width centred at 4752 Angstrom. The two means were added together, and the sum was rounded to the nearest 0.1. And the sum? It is 19.8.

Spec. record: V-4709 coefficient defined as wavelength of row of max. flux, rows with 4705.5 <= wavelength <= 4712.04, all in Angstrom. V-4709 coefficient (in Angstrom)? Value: 4706.07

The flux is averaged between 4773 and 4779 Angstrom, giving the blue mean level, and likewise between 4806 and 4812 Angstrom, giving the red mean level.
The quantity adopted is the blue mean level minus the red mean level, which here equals -5.3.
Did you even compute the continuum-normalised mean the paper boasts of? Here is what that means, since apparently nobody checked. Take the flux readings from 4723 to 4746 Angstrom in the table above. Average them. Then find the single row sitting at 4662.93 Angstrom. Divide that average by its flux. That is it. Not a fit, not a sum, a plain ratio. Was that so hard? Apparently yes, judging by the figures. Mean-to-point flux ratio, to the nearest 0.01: 1.14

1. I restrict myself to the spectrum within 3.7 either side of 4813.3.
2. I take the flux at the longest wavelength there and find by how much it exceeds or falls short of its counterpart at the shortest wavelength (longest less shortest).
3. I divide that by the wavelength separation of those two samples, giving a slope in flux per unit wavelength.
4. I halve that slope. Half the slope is -0.14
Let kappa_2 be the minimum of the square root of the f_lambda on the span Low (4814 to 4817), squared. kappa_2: 15.6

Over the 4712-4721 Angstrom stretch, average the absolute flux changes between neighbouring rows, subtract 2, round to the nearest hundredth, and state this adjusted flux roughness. -1.98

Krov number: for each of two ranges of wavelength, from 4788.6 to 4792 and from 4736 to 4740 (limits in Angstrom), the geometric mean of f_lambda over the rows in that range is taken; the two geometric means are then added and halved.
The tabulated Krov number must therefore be 11.8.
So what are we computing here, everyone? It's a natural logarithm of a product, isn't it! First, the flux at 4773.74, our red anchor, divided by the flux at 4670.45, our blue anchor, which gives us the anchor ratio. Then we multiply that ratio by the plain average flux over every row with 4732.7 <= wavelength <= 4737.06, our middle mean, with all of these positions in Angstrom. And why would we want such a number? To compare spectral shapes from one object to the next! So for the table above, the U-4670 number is 2.55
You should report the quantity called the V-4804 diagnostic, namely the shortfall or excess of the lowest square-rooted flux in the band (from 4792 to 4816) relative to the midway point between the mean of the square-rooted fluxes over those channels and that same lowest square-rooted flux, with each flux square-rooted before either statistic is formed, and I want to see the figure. -0.119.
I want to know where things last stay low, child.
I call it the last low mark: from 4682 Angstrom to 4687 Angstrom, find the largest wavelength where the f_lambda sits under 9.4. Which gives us 4684.45 Angstrom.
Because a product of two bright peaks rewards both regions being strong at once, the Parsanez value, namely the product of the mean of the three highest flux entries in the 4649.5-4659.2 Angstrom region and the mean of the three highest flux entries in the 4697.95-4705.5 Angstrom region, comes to 82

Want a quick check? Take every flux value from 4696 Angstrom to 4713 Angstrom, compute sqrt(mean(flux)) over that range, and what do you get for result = 3.069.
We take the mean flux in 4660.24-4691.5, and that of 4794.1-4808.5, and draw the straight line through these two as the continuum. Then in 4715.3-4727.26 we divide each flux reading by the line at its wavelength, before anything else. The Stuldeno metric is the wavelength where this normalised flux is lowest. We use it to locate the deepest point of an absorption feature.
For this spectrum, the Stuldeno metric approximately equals 4725.62 Angstrom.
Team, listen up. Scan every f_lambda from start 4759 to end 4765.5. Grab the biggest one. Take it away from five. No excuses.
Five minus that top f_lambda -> -6.2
